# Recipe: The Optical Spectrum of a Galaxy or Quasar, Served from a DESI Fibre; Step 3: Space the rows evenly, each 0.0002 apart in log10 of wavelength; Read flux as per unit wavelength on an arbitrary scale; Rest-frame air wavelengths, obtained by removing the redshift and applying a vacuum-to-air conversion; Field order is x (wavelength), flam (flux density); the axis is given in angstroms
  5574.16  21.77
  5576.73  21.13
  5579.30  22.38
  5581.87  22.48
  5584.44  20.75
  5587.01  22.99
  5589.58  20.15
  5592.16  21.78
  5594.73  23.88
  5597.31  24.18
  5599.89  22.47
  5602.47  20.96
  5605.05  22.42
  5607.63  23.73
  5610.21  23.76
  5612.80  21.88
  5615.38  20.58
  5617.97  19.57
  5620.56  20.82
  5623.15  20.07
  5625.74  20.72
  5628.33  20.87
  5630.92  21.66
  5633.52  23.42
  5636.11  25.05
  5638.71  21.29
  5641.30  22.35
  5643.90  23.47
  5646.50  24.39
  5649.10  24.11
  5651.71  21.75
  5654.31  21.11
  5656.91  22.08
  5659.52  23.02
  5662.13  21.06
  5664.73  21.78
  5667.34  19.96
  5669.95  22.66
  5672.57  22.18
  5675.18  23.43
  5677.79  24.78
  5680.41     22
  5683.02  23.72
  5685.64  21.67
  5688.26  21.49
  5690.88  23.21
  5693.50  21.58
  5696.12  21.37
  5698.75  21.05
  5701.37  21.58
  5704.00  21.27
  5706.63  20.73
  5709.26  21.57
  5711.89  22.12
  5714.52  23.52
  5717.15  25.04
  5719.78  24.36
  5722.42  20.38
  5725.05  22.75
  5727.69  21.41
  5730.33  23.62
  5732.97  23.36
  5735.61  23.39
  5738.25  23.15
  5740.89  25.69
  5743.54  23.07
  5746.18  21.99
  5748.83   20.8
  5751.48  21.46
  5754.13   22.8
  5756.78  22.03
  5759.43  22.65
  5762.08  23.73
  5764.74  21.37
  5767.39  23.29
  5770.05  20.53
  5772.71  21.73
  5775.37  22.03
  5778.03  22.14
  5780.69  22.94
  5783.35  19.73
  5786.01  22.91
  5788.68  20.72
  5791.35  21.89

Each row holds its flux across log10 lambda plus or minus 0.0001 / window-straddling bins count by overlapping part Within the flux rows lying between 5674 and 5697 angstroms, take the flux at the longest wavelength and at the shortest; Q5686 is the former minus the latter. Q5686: -2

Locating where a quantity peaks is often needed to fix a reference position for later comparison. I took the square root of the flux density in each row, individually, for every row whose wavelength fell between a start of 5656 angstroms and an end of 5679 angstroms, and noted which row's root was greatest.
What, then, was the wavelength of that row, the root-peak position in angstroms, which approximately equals 5677.79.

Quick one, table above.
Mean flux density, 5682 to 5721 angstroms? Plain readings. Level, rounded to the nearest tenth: 22.3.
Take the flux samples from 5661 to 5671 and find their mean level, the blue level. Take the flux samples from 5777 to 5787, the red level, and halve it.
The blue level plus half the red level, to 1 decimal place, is 32.3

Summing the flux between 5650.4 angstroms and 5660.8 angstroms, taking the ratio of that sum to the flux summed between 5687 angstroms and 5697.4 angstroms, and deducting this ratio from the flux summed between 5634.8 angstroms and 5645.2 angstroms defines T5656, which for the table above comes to 91.2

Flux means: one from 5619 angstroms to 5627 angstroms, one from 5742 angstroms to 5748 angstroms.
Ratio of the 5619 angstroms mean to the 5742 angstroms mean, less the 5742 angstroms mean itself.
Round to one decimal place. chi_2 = -21.6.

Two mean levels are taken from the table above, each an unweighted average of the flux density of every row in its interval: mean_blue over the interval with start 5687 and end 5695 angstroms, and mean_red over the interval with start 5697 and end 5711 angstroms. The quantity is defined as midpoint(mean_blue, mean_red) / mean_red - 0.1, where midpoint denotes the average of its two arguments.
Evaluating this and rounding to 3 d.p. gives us 0.920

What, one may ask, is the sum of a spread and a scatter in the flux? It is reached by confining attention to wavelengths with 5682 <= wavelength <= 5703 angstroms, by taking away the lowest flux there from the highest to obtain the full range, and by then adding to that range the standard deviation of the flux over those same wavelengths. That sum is 3.6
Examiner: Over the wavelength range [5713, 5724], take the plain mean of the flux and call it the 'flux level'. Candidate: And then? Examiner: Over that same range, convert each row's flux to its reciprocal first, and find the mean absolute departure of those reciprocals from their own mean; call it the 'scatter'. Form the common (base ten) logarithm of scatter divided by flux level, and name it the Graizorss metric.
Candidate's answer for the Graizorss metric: -3.90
